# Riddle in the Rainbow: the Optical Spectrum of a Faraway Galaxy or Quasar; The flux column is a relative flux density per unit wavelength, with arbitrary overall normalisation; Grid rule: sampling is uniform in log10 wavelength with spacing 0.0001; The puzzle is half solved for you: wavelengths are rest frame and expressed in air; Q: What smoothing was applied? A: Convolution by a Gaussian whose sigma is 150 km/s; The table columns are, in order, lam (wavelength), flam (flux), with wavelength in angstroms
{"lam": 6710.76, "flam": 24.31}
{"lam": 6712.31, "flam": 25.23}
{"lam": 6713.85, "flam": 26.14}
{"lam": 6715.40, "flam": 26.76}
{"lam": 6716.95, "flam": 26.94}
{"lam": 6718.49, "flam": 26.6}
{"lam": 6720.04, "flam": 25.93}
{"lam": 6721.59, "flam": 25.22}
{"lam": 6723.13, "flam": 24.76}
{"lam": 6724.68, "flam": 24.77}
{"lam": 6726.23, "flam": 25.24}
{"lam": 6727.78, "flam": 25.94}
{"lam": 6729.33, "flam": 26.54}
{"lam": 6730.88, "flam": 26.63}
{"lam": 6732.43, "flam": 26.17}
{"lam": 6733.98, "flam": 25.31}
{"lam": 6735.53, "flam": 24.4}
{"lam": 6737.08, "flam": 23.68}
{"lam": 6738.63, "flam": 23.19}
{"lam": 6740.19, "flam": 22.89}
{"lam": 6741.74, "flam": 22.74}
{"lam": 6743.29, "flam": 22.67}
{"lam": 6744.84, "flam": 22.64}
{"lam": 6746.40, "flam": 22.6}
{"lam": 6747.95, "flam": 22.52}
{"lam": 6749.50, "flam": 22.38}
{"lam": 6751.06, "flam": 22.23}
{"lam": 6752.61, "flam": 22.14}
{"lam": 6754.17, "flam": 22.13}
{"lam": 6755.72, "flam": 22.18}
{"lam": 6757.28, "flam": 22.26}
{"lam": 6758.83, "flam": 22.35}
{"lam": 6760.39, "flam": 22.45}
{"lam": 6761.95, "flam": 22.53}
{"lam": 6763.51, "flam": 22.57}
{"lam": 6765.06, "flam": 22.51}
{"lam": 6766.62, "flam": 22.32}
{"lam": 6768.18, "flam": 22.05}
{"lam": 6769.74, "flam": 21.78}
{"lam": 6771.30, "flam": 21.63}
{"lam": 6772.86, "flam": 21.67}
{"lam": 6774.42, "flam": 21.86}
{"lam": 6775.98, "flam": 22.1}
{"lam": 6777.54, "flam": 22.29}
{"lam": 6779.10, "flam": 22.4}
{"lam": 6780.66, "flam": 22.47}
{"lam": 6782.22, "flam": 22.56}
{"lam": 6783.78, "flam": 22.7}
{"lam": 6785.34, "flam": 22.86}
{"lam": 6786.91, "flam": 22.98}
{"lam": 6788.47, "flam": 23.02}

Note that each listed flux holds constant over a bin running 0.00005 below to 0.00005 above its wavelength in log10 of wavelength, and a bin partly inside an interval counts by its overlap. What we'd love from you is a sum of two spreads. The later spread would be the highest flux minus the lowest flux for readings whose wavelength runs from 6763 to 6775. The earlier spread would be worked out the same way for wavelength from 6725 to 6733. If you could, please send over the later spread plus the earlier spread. 2.3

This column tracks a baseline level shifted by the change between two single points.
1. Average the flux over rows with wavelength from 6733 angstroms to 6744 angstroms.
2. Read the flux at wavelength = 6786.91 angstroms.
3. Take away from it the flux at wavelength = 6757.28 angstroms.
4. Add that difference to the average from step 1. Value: 24.3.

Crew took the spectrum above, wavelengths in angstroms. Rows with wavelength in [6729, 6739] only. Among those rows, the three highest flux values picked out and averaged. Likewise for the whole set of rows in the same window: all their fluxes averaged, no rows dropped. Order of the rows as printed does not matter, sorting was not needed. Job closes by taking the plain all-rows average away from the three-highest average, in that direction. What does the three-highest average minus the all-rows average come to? 1.3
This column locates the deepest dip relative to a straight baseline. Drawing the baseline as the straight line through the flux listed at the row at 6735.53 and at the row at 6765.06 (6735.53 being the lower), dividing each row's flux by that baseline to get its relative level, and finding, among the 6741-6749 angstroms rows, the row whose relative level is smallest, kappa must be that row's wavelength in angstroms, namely 6741.74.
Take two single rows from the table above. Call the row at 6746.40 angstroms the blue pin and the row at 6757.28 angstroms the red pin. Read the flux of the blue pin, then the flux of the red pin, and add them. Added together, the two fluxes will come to 44.9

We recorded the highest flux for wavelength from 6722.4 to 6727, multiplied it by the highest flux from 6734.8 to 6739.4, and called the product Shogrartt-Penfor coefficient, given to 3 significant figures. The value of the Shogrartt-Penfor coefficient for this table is 616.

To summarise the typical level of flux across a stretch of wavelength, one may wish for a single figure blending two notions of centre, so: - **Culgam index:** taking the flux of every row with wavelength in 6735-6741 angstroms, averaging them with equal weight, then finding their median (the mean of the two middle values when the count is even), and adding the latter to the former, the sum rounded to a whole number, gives 47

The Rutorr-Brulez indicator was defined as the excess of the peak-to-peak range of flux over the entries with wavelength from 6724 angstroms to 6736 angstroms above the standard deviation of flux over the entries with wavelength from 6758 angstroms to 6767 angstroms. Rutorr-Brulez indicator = 2.1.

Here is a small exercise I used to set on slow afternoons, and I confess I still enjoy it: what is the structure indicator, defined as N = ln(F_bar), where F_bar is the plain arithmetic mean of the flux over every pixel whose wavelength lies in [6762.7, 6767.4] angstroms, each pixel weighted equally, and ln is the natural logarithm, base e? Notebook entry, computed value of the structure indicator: 3.11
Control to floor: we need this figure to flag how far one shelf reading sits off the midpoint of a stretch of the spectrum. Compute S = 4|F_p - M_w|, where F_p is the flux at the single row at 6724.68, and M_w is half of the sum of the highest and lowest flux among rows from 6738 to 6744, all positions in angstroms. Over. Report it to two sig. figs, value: 7.4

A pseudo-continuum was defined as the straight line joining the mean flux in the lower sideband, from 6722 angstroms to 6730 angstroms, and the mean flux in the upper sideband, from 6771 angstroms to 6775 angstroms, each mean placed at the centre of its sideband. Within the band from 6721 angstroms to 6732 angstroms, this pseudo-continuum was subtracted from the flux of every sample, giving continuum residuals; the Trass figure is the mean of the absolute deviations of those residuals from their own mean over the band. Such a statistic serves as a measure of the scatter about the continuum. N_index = 0.88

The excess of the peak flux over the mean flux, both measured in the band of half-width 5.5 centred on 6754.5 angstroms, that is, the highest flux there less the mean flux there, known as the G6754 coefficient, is 0.14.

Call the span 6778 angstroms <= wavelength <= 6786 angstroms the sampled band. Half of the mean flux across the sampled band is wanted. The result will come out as 11.3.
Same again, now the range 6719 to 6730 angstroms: 12.7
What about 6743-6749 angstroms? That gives 11.3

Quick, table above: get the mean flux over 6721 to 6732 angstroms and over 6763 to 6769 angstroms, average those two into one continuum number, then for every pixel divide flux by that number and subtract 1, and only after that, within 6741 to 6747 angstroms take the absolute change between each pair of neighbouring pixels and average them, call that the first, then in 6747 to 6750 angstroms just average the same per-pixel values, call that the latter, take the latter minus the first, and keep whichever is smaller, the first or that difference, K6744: -0.066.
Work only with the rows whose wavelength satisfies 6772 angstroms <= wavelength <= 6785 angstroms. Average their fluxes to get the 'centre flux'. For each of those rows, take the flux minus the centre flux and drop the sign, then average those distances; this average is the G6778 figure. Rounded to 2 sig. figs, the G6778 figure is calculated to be 0.28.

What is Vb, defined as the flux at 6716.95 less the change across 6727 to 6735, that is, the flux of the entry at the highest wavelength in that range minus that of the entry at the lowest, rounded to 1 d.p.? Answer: 27.6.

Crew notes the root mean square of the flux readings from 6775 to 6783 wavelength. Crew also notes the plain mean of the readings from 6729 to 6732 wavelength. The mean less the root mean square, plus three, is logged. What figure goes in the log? 7.2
